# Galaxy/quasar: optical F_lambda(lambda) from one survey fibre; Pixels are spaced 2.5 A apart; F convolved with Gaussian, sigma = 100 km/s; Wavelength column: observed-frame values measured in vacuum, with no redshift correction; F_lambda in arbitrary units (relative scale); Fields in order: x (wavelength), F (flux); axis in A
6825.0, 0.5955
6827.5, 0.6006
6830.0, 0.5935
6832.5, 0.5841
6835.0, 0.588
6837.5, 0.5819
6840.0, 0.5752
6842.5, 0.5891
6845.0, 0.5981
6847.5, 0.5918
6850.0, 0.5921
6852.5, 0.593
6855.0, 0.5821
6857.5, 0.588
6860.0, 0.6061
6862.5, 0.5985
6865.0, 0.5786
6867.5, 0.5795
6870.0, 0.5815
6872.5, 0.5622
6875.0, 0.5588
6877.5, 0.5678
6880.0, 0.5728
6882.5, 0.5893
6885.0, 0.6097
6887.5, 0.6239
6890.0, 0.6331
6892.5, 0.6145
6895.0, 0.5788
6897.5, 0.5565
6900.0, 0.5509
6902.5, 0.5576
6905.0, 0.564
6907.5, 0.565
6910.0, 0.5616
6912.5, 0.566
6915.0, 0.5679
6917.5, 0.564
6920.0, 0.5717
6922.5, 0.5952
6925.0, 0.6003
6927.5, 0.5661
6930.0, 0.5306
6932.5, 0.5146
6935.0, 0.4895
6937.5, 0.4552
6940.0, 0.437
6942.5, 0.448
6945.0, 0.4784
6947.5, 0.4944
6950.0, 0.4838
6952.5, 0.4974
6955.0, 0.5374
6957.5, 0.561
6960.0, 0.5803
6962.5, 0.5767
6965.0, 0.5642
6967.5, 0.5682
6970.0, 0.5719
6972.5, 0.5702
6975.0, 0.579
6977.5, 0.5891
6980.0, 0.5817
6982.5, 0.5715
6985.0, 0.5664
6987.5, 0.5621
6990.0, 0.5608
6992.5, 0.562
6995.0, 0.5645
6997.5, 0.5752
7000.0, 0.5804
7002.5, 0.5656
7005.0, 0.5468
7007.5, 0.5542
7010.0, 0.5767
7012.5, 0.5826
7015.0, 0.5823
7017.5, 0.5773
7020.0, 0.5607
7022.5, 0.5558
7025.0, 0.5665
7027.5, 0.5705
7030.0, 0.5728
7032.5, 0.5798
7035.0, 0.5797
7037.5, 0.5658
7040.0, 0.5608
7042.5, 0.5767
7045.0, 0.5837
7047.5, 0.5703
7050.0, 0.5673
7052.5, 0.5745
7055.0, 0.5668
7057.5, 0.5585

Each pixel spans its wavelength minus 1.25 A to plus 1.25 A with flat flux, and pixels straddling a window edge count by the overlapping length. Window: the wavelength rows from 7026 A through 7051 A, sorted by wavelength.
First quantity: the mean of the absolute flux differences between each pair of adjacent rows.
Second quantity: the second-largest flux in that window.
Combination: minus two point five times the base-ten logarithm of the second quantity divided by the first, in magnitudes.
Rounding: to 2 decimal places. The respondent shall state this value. -4.72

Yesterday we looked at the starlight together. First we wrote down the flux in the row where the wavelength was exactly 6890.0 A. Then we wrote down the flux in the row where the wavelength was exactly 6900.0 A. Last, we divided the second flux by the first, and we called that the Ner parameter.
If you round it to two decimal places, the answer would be 0.87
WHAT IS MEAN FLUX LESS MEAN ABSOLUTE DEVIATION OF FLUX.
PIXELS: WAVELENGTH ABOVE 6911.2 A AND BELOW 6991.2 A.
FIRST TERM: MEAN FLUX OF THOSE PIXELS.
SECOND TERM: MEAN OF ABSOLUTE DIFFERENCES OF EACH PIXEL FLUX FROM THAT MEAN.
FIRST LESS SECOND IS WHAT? 0.51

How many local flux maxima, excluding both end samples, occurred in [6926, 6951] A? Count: 1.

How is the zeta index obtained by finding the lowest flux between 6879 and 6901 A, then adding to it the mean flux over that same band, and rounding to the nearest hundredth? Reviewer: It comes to 1.14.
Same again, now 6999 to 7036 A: 1.12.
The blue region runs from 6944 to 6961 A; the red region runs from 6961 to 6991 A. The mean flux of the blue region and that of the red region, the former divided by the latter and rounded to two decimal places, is 0.91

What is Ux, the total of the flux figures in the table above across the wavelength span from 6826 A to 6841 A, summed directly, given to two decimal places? 3.52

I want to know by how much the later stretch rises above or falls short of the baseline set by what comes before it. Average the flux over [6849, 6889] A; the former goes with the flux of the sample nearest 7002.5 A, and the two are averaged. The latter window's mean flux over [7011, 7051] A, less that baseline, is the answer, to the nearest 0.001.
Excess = -0.004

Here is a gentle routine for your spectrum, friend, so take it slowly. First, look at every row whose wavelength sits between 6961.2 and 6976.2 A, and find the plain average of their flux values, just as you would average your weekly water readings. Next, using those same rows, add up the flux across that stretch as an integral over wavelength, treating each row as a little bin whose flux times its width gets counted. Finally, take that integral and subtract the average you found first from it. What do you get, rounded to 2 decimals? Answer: 8.00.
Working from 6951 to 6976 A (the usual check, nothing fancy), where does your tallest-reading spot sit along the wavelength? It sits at 6960.0 A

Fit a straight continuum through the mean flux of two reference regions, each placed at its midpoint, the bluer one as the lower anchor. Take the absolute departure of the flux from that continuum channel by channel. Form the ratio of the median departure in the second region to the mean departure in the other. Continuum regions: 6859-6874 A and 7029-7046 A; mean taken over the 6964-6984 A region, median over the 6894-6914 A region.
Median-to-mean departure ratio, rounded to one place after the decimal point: 2.5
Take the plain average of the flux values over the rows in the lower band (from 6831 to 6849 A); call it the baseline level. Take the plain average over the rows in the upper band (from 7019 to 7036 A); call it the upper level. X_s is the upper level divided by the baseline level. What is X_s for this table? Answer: 0.97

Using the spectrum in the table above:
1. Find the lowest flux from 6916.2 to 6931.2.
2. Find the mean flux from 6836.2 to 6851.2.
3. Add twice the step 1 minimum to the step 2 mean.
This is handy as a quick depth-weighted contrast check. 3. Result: 1.65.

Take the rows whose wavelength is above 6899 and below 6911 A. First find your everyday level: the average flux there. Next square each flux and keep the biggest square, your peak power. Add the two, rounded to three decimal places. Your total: 0.879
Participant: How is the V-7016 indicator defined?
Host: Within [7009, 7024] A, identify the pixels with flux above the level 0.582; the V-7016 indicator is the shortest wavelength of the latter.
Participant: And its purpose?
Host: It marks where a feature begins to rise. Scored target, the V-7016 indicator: 7012.5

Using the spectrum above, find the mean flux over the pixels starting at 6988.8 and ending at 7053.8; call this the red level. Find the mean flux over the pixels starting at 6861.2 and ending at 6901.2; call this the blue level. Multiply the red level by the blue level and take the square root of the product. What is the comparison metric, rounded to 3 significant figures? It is 0.577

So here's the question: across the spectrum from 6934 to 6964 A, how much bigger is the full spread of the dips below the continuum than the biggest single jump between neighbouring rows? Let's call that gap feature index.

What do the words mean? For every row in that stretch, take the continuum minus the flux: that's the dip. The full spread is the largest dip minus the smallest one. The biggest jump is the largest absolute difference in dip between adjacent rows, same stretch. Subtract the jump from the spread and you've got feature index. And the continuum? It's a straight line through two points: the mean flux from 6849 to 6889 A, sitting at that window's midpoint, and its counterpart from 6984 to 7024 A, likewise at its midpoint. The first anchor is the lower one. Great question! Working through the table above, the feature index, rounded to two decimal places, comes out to 0.11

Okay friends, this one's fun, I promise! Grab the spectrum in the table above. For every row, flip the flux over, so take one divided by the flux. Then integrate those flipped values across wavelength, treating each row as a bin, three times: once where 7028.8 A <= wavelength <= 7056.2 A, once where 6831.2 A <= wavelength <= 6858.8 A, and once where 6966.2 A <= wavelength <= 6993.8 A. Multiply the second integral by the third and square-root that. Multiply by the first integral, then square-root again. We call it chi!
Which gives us 47.8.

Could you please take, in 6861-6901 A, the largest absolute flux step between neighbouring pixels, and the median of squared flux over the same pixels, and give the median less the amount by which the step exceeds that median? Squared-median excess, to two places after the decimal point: 0.64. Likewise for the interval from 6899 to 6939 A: 0.60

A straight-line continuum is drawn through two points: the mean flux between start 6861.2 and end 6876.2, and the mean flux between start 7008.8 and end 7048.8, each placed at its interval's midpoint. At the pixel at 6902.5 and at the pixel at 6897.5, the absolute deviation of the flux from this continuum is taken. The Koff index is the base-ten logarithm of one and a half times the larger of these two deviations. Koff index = -1.5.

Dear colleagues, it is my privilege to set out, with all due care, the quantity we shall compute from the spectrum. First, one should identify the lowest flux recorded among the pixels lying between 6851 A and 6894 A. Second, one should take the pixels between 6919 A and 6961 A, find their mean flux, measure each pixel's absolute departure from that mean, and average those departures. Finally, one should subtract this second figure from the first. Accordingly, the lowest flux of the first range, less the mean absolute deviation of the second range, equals 0.51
